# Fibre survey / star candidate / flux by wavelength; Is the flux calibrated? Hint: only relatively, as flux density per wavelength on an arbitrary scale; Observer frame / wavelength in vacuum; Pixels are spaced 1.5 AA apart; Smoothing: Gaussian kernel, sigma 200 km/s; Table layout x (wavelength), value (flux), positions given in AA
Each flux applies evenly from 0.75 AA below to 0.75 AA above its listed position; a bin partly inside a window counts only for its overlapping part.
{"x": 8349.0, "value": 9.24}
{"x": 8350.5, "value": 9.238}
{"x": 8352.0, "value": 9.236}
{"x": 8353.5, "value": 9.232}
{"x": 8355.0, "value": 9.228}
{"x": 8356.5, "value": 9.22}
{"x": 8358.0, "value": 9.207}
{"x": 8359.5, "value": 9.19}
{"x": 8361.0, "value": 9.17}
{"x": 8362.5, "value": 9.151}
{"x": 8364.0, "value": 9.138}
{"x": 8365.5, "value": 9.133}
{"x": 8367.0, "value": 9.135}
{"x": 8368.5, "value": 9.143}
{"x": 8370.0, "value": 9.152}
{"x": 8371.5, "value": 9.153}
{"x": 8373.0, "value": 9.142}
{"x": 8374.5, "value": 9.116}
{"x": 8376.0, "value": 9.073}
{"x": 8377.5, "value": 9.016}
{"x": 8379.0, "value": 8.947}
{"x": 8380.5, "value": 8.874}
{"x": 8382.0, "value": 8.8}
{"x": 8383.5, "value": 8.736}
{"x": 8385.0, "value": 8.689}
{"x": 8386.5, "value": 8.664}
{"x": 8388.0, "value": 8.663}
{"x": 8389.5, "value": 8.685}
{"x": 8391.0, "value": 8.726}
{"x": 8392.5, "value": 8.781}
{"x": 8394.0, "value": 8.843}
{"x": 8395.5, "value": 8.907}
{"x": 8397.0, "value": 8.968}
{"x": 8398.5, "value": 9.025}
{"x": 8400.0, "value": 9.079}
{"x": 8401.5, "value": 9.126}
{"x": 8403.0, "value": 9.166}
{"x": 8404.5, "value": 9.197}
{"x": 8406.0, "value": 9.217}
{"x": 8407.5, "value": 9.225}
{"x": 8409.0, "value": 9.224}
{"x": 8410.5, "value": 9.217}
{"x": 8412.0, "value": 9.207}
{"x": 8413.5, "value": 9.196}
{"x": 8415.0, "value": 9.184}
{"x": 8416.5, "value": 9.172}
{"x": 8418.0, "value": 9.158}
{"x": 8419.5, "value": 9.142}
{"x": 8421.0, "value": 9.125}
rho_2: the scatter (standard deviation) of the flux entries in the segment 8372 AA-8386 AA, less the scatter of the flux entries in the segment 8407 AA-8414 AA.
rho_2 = 0.15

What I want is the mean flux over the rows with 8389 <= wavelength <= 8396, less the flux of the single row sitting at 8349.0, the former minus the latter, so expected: -0.45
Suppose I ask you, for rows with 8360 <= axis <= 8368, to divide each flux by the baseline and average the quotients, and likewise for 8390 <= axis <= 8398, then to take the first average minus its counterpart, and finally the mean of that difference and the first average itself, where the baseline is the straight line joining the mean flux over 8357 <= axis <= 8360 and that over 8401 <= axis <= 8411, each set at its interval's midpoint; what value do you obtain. 0.513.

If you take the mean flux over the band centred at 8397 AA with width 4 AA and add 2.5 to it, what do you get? 11.47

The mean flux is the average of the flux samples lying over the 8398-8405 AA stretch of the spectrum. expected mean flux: 9.12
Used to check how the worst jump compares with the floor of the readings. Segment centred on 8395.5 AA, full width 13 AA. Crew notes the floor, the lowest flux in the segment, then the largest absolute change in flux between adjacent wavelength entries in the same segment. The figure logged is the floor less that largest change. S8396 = 8.62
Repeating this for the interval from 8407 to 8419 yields 9.14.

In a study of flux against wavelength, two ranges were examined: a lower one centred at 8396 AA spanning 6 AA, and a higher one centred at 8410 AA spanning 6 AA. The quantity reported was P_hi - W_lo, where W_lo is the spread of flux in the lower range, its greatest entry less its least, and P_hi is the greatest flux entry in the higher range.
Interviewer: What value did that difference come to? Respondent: 9.04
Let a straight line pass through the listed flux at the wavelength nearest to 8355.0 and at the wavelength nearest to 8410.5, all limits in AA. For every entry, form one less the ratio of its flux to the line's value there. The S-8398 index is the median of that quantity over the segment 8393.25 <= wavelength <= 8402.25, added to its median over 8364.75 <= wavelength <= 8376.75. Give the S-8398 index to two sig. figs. 0.034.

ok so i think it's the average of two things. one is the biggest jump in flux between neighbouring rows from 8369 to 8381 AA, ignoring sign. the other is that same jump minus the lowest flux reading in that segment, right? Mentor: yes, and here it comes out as -4.36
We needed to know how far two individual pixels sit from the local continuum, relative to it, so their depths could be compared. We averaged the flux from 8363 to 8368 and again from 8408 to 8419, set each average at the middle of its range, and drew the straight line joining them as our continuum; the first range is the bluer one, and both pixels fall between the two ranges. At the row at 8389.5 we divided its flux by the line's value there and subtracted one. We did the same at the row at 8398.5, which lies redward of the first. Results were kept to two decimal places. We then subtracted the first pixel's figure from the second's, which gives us 0.04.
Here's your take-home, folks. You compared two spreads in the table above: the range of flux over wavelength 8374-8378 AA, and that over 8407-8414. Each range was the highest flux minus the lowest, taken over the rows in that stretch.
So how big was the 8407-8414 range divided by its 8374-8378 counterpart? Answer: 0.29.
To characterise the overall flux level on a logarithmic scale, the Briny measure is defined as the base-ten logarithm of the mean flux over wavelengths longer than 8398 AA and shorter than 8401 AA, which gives 0.957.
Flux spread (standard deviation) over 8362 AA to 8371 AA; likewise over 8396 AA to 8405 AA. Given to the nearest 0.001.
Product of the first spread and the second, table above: 0.001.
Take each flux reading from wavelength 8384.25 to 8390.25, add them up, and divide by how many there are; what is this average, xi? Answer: 8.7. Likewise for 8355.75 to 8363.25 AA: 9.2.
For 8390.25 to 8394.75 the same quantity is 8.8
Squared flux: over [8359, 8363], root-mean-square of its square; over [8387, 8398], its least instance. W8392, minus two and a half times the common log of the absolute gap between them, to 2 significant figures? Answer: -2.4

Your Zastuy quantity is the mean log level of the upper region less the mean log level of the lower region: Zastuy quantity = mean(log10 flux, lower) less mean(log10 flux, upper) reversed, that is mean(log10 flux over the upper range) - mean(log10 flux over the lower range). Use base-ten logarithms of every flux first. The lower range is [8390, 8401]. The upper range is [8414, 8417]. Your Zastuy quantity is 0.013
